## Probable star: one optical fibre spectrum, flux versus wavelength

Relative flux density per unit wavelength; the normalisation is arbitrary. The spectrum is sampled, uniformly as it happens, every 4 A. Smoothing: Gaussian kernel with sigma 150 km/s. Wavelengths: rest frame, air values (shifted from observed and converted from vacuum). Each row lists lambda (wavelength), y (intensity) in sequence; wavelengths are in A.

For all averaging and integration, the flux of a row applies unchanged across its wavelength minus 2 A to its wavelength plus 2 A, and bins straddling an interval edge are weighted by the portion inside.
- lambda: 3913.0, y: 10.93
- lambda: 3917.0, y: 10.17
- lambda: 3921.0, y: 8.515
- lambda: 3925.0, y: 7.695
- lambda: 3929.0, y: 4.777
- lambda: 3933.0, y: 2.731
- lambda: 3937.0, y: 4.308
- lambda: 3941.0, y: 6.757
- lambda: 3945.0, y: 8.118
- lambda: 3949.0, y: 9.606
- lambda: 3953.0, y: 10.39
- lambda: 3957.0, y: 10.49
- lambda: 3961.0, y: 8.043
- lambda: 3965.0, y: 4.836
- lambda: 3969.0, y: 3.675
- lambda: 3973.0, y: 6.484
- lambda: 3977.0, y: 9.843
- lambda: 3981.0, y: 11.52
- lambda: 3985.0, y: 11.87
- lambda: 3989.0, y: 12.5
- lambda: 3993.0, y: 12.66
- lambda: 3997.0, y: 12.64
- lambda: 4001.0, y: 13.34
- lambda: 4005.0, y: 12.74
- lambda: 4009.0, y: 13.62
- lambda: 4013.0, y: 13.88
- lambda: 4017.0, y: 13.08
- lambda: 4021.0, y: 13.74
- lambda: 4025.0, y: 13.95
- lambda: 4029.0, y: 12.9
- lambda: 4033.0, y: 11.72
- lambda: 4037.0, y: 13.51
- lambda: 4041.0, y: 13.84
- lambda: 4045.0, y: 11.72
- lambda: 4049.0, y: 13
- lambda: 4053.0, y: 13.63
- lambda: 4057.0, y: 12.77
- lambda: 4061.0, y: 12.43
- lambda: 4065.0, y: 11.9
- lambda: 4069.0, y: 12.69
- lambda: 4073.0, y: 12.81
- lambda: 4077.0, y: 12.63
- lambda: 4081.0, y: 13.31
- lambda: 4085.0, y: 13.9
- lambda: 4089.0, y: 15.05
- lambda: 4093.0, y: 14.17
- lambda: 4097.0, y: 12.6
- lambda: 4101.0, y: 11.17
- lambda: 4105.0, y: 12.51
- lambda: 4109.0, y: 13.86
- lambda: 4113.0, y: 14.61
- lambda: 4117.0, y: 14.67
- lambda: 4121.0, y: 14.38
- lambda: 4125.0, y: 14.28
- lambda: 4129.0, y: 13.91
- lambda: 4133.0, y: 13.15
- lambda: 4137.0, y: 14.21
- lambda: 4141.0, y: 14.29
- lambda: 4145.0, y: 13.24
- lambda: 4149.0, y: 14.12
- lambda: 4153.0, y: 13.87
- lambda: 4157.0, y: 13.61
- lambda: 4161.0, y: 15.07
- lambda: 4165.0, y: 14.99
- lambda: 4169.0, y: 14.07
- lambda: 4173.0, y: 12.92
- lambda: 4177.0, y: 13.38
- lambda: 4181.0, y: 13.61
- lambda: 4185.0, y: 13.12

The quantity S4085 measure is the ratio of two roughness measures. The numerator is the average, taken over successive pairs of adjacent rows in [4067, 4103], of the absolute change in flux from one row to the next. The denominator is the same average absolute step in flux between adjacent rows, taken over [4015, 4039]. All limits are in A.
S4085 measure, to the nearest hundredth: 0.84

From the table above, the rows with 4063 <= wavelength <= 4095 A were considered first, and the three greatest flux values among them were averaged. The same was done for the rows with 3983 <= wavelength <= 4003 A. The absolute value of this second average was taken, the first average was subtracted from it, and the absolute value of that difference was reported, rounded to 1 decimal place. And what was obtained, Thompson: 1.5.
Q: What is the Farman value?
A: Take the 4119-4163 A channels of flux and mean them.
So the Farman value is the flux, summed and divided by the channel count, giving 14.0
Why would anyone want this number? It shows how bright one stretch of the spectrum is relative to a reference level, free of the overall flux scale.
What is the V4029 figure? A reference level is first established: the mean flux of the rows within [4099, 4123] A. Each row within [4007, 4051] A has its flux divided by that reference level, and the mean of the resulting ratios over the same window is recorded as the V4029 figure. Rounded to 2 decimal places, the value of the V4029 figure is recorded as 0.97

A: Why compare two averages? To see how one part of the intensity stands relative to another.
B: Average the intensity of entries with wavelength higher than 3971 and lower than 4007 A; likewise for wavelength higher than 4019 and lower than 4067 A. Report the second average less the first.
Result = 1.4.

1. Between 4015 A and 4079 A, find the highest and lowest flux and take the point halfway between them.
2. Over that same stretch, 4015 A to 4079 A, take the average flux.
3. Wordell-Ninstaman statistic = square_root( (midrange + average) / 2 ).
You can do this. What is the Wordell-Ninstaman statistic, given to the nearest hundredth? 3.59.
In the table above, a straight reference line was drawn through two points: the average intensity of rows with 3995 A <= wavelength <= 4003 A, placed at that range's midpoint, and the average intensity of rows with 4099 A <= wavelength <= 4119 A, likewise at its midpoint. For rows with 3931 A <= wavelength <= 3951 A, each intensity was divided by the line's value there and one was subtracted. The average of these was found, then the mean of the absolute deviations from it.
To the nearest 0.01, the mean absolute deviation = 0.17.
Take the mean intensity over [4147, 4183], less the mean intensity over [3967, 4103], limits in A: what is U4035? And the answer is 1.6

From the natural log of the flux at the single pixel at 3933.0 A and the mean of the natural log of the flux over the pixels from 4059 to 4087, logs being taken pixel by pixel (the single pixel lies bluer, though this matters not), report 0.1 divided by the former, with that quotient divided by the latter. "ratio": 0.039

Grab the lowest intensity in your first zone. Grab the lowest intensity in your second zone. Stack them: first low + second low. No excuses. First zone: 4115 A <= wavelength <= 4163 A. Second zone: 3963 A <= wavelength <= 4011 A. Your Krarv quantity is 17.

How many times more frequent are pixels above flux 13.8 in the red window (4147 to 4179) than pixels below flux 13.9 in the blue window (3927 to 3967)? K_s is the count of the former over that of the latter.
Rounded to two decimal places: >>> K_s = 0.50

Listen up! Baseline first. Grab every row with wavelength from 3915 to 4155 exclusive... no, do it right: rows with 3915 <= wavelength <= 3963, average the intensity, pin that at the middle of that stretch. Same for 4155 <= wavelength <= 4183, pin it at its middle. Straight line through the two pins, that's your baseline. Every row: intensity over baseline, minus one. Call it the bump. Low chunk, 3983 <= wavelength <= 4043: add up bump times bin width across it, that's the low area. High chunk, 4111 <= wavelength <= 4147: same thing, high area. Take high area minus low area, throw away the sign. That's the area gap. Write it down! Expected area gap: 18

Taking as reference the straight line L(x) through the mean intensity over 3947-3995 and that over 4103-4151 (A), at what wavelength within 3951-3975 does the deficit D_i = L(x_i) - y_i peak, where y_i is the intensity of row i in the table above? 3969.0 A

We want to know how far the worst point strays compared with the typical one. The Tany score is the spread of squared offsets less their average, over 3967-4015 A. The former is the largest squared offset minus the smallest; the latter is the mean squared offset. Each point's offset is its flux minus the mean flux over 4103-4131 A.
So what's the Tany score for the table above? 90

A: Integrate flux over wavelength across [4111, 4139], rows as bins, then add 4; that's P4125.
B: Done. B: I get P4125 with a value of 401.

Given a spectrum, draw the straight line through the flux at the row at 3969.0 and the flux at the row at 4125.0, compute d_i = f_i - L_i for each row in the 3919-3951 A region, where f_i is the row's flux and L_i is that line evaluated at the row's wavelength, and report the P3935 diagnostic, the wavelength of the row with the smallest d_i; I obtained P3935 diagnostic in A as 3933.0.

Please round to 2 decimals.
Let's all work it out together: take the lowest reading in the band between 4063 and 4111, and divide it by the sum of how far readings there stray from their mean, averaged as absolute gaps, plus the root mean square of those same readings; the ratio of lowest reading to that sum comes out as 0.80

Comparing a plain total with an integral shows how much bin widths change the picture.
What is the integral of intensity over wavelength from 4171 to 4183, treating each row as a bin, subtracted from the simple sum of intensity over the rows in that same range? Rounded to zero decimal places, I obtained -120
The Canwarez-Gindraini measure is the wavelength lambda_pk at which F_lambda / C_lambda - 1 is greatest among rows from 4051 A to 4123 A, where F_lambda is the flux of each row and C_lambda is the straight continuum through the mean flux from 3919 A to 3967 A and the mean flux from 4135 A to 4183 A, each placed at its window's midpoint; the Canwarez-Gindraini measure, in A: 4053.0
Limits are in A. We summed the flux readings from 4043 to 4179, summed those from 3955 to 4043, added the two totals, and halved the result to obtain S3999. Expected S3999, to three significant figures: 355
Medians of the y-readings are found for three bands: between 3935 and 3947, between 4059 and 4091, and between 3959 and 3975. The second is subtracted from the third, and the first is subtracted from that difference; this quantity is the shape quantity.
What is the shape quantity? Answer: -13.8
